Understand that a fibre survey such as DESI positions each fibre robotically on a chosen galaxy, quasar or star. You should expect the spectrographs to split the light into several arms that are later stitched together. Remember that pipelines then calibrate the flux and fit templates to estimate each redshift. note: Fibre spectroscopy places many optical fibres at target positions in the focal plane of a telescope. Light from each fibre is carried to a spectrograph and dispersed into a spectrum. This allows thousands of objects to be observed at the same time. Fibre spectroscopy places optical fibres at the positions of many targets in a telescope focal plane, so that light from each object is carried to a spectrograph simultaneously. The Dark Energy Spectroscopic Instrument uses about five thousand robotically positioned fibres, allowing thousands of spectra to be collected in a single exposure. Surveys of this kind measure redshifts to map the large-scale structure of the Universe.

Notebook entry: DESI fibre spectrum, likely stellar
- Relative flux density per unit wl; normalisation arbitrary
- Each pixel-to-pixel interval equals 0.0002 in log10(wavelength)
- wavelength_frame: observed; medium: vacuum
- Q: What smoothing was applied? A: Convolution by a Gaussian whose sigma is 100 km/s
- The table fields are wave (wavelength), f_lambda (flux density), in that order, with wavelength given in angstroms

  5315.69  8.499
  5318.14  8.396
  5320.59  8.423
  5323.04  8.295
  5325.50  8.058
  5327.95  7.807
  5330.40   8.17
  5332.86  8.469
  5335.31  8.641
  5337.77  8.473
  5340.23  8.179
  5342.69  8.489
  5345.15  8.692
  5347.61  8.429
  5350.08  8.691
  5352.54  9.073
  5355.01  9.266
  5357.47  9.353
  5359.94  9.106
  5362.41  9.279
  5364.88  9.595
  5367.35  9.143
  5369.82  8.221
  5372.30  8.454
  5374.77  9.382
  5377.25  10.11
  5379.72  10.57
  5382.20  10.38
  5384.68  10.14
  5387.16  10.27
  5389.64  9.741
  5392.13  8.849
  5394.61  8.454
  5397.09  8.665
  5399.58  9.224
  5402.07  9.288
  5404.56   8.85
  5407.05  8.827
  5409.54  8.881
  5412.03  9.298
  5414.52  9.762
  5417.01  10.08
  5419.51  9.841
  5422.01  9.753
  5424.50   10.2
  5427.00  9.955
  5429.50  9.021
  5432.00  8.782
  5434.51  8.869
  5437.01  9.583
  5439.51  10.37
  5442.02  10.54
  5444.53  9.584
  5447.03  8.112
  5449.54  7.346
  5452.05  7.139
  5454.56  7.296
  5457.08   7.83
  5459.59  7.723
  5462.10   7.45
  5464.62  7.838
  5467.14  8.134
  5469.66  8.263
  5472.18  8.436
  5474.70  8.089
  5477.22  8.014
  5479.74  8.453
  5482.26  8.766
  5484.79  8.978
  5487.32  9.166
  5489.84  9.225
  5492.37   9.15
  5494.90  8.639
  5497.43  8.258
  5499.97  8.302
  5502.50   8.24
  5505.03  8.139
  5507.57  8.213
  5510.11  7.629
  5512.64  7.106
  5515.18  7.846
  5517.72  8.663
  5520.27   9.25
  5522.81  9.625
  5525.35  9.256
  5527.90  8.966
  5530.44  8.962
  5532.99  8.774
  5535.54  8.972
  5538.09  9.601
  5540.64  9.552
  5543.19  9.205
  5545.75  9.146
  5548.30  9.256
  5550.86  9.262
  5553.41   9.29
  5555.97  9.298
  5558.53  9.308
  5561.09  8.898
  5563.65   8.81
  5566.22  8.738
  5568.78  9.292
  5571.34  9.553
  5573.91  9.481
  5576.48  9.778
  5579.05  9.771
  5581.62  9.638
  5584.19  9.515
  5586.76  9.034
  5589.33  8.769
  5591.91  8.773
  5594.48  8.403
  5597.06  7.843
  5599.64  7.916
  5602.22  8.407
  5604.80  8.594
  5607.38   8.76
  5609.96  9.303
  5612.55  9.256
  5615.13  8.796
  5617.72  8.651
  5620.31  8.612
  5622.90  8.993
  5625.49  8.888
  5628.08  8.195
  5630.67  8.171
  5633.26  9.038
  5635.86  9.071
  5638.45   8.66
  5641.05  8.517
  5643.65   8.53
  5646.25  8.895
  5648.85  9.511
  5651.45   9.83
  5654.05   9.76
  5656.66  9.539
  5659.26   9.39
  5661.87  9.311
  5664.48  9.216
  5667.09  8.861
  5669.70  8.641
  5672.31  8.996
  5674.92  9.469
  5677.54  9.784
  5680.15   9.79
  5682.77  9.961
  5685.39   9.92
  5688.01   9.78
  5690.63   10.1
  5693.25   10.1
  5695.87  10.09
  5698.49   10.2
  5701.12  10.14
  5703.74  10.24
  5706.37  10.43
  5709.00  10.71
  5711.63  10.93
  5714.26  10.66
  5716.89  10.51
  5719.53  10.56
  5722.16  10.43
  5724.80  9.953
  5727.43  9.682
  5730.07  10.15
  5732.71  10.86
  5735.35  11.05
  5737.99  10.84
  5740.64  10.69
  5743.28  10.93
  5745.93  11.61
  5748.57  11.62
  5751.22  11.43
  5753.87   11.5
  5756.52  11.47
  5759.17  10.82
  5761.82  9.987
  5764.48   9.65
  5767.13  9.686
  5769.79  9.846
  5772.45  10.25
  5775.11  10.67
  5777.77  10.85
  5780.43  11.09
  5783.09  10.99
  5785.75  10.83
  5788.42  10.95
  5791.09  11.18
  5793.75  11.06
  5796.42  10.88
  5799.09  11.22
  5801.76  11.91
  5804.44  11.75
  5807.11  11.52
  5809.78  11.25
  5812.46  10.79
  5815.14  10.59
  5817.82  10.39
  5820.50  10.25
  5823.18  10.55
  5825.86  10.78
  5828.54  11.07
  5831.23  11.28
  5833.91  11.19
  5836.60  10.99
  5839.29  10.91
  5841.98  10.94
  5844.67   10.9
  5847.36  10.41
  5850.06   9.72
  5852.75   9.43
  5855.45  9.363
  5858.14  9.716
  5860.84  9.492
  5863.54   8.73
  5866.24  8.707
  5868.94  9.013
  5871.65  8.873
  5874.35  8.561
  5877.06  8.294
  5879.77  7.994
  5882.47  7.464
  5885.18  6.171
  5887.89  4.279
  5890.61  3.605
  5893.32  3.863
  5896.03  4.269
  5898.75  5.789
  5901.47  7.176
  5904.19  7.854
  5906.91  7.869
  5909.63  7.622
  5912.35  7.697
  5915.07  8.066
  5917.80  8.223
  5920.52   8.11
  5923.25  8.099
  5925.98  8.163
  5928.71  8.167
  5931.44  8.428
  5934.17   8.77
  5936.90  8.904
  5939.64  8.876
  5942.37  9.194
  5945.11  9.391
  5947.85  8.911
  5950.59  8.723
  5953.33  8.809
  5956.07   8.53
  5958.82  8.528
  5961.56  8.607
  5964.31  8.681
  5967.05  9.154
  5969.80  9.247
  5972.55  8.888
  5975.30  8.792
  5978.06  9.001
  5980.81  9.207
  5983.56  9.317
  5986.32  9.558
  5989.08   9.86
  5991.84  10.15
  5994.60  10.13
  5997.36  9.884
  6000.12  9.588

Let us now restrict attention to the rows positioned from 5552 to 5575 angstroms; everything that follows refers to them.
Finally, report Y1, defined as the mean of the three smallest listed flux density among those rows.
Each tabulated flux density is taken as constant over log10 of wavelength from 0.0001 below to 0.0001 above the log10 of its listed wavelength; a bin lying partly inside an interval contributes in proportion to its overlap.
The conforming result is 8.8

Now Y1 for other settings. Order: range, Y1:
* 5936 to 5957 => 8.7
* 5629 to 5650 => 8.4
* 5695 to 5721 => 10.1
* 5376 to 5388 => 10.2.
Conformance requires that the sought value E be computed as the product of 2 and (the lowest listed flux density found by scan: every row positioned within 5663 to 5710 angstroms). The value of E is 17.3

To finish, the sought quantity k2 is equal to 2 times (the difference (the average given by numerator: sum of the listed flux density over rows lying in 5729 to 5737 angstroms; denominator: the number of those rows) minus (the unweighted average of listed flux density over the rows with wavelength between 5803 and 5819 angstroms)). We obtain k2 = -0.7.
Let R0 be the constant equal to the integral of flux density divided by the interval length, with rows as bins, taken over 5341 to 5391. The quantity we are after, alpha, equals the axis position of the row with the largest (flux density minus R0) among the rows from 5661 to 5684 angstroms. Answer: 5682.77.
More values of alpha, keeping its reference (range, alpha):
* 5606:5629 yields 5609.96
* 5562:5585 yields 5576.48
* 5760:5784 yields 5780.43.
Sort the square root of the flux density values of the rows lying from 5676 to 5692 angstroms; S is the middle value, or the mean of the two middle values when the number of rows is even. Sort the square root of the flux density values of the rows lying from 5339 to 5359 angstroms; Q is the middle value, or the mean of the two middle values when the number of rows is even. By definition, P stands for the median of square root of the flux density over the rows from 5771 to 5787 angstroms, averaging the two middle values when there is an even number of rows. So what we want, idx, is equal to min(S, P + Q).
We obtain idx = 3.14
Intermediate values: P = 3.3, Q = 2.95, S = 3.14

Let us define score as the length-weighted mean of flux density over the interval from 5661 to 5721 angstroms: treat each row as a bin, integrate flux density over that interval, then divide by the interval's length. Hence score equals 9.9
